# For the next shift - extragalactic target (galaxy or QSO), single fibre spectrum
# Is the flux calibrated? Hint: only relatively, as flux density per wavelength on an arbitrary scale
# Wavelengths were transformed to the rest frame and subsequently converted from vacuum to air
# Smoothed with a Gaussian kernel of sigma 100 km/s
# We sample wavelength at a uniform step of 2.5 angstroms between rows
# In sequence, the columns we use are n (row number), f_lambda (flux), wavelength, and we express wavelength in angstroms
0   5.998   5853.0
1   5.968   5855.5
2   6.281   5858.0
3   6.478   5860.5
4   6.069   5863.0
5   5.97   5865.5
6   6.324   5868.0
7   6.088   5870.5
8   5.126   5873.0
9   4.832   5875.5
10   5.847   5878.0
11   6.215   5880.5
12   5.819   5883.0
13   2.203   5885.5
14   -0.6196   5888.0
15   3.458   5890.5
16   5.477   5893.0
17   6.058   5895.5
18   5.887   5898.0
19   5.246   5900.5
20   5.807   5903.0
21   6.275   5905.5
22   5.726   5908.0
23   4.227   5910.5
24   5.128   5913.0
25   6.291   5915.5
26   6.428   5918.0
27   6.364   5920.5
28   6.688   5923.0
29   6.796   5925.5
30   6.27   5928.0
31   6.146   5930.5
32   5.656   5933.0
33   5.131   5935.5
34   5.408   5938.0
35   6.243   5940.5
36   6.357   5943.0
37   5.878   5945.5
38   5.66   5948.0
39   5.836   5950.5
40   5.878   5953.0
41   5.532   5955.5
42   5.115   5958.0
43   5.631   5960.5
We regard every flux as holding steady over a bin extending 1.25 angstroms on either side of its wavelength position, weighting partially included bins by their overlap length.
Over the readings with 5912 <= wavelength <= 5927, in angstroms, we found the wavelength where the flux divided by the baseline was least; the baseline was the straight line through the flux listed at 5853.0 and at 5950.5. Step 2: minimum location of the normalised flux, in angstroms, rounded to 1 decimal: 5913.0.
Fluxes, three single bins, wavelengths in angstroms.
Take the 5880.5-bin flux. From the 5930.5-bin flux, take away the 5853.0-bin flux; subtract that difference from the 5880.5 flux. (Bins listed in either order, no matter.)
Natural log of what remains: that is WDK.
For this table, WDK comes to 1.8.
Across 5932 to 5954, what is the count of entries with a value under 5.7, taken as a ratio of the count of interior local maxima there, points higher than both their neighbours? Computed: 4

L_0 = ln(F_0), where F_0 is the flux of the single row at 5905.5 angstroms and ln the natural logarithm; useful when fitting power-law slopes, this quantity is 1.84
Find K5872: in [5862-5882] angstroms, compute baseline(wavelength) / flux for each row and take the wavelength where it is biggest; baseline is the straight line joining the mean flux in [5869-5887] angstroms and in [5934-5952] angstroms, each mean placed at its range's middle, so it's 5875.5 angstroms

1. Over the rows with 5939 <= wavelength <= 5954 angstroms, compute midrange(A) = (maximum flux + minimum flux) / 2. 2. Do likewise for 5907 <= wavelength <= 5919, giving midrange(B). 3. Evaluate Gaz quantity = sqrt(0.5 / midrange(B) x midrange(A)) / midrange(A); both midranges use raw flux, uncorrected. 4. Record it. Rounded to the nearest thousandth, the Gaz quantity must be 0.125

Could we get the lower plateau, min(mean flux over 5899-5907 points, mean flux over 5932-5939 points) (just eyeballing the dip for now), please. 5.4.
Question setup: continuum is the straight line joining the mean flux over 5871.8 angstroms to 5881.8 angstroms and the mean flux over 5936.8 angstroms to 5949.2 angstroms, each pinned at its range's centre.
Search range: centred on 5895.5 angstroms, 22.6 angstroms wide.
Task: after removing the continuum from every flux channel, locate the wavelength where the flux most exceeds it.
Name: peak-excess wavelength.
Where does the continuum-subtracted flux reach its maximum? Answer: 5905.5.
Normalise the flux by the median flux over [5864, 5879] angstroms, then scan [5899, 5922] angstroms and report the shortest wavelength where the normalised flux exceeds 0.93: 5903.0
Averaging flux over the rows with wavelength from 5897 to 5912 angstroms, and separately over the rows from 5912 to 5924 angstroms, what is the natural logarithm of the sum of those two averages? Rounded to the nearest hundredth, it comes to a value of 2.46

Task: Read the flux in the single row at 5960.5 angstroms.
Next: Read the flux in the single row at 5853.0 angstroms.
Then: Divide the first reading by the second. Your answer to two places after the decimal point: 0.94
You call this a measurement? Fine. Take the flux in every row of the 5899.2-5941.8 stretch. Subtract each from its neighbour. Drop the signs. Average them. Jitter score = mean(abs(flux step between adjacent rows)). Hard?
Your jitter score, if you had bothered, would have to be 0.5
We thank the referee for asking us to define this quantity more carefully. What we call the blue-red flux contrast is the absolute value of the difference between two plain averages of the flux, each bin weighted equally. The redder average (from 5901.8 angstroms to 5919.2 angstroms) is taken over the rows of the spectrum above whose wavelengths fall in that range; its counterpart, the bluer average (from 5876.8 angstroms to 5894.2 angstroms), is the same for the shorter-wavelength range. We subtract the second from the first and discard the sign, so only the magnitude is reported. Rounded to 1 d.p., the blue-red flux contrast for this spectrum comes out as 1.6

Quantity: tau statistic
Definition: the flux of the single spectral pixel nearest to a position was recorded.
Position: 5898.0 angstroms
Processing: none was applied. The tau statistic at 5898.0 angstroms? 5.887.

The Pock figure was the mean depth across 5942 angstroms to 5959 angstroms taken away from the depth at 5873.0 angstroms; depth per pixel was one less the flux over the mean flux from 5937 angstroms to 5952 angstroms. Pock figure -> 0.11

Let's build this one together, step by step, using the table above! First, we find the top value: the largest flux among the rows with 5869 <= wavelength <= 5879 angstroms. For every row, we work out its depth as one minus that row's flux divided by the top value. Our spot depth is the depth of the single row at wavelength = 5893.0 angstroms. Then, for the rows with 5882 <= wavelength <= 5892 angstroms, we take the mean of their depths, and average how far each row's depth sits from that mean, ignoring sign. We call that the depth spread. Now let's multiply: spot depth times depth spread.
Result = 0.032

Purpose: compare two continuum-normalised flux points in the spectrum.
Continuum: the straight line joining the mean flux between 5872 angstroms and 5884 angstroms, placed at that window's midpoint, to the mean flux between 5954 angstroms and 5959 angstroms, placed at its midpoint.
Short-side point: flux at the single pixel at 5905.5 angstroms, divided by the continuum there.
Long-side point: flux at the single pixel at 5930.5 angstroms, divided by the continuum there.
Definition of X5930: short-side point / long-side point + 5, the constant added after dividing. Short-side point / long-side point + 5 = 6.01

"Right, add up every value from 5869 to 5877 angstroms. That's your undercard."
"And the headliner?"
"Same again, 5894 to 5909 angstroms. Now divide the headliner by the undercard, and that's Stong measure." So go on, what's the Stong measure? 2.2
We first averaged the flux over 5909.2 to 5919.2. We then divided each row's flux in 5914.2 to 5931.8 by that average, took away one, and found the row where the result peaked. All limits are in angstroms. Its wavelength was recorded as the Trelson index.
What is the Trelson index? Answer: 5925.5 angstroms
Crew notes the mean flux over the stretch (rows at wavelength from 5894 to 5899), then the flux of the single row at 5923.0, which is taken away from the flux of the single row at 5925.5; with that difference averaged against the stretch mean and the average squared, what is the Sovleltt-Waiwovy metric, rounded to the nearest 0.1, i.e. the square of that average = 9.2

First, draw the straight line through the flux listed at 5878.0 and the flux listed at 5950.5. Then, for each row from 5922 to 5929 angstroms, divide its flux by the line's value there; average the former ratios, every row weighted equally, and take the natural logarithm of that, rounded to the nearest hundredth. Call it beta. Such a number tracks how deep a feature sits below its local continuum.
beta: 0.12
